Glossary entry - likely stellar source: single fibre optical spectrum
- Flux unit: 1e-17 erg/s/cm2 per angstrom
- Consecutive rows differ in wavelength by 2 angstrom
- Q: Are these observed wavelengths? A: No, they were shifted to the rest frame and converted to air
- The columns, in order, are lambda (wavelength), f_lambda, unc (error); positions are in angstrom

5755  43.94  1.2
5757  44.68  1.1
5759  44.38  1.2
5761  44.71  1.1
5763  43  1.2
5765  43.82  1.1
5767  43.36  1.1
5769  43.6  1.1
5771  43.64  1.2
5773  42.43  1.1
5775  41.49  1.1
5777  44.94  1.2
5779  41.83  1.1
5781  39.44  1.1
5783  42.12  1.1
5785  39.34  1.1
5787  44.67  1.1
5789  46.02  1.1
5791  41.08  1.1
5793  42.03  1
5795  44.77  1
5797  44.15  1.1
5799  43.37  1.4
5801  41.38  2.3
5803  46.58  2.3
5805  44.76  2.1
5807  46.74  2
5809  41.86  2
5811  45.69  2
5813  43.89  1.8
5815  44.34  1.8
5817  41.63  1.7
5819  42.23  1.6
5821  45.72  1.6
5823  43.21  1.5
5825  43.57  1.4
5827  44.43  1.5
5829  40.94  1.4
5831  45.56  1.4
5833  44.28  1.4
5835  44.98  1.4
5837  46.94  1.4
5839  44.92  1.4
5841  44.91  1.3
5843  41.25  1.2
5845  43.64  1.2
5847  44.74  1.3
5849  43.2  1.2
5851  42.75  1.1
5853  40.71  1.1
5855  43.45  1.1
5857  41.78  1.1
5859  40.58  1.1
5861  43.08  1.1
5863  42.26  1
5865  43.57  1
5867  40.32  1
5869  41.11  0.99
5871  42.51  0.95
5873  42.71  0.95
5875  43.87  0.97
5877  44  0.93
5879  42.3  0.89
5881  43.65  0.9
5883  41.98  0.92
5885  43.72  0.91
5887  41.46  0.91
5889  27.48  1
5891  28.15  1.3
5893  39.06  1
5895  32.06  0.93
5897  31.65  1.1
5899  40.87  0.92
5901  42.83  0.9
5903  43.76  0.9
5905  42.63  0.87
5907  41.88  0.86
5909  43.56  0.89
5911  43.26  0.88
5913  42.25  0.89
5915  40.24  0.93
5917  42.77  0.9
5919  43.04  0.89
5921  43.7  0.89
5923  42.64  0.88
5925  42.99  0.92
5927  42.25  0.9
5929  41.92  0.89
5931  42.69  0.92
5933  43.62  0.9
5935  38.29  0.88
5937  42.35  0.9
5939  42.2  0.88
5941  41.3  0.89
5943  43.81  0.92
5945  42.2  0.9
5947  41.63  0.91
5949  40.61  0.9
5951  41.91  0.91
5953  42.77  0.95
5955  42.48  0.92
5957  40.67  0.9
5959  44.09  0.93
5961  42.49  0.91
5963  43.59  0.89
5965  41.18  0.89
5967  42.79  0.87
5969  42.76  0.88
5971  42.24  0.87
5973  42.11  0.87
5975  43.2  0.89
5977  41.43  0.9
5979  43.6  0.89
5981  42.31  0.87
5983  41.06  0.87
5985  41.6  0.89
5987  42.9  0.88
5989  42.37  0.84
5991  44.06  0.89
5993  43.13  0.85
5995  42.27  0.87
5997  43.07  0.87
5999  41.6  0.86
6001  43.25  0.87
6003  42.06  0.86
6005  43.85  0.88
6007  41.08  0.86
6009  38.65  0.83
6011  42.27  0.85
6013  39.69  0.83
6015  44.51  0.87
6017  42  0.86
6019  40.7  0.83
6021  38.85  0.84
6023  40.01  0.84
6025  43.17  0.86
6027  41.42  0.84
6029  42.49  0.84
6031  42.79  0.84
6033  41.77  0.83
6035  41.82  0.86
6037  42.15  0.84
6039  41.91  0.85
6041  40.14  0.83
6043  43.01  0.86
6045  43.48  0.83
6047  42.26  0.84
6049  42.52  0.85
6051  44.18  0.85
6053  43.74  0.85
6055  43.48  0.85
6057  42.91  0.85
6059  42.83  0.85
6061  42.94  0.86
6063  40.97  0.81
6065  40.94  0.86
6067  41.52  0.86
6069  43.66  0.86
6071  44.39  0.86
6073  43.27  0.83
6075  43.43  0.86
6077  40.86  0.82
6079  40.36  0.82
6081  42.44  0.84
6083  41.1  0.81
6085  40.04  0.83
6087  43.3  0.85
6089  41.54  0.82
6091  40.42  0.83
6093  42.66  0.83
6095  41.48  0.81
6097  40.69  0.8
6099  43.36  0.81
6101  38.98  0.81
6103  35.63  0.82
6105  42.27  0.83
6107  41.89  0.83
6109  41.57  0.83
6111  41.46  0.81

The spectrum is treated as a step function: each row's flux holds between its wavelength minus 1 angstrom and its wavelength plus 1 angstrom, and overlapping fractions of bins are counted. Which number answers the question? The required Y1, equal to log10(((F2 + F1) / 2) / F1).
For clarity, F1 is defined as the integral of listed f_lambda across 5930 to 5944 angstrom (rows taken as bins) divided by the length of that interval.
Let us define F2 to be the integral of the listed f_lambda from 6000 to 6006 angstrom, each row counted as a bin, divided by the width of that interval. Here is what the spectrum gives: 0.005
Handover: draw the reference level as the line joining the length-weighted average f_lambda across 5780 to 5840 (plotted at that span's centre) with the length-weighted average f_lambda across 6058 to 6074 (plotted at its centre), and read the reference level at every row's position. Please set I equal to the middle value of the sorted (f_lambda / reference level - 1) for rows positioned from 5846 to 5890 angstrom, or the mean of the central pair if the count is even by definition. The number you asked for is -0.019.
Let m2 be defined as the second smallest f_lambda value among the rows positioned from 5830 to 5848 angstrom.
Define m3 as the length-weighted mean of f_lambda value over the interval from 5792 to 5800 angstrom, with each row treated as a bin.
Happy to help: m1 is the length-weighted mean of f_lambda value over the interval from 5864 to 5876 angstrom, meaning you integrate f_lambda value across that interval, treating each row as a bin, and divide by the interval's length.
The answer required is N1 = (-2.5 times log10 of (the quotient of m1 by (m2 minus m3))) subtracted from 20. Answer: 27.1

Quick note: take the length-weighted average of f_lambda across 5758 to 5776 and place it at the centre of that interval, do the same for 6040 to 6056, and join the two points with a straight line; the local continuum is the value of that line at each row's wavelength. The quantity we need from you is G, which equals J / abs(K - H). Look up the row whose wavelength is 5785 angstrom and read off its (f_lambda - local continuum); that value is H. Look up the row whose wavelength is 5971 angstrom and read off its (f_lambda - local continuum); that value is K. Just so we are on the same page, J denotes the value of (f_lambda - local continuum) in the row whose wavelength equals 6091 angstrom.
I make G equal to -0.7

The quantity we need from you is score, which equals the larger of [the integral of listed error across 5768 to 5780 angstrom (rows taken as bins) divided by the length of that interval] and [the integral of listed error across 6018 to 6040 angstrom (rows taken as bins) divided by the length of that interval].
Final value 1.13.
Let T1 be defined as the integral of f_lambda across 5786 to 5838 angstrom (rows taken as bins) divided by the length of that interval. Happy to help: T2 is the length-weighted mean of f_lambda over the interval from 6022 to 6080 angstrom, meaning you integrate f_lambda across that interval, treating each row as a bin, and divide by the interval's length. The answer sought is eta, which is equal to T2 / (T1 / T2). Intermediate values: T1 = 44.0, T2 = 42.4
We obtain 40.8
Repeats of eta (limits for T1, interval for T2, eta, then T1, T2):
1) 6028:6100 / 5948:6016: 42.3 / 42.2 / 42.3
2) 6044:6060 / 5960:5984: 41.6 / 43.2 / 42.4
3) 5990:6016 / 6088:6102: 40.4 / 42.3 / 41.3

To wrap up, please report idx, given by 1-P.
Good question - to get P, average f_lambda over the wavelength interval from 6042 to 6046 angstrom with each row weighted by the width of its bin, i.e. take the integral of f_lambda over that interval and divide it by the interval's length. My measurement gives -42.2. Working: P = 43.2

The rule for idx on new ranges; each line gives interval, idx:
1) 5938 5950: -41.0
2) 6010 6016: -41.2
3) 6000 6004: -41.7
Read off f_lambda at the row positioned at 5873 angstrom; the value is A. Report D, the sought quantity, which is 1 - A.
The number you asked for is -41.7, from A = 42.71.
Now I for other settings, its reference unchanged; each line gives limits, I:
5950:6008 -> -0.012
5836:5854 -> 0.002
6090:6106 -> -0.032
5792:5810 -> 0.009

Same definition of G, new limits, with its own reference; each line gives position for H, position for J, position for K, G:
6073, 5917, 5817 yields -0.2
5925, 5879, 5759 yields -0.8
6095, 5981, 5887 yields -1.6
